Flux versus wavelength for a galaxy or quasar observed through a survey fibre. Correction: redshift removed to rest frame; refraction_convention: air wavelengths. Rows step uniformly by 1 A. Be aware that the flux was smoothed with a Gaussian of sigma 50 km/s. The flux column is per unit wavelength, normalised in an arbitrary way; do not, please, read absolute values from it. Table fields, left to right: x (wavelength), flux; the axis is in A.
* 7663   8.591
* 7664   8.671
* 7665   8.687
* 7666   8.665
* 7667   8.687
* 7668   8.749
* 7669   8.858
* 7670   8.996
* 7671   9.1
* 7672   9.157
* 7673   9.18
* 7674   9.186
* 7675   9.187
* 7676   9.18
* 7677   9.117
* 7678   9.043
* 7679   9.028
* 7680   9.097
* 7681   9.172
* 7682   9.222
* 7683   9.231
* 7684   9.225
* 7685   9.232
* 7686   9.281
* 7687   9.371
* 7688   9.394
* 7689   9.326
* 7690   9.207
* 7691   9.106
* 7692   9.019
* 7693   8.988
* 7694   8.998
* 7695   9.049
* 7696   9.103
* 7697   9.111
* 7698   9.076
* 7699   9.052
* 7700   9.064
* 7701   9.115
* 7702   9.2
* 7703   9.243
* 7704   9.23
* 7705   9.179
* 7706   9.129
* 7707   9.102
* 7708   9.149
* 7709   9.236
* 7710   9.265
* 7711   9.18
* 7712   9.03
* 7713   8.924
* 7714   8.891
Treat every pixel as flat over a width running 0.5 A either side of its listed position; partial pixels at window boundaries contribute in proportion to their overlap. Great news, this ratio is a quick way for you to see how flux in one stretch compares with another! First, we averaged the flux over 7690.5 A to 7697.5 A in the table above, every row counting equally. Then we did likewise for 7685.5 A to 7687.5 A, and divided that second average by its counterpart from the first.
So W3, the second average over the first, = 1.03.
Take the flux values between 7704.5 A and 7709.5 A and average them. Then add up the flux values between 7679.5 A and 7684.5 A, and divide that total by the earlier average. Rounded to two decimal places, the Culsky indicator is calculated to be 5.02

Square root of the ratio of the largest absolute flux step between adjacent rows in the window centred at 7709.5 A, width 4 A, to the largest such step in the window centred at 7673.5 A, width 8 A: 0.91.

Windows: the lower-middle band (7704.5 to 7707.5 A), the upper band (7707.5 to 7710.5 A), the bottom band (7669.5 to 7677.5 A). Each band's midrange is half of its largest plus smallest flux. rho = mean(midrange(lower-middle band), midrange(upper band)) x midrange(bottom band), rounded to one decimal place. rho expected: 83.4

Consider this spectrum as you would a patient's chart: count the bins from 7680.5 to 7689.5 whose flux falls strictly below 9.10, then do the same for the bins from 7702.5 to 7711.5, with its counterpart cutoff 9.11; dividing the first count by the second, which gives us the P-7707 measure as 0.0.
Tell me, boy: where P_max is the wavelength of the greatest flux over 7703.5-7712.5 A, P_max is 7710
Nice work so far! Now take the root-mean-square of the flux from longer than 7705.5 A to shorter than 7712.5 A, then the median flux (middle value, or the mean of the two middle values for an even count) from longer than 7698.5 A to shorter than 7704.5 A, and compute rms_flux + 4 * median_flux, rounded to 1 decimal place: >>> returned 45.8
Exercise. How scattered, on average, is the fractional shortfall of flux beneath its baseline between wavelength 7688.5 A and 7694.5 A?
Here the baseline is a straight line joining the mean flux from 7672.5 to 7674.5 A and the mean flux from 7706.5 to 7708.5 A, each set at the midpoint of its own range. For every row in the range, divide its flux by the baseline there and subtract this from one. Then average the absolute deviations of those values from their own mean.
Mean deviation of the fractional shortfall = 0.0113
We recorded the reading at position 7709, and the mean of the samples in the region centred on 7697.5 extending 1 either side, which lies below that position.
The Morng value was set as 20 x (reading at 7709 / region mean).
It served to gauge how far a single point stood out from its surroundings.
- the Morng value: 20.31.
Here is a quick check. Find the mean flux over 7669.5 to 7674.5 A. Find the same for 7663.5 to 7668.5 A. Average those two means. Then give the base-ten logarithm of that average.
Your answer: 0.950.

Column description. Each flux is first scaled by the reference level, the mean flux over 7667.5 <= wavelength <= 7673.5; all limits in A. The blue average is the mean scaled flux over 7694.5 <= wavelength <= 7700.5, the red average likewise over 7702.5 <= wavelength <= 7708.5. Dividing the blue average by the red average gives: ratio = 0.99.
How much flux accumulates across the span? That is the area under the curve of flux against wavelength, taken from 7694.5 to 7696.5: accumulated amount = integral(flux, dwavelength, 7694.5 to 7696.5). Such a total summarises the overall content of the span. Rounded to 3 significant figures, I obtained 18.2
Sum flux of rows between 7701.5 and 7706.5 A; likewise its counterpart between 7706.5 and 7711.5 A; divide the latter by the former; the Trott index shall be 1.00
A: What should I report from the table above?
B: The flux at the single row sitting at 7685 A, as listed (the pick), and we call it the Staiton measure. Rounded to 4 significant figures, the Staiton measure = 9.232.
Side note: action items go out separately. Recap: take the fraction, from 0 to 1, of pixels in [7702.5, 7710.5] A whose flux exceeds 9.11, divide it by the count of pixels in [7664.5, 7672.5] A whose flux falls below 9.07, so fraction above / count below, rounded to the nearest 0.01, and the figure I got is 0.15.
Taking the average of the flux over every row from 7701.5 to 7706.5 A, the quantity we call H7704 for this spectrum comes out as 9.20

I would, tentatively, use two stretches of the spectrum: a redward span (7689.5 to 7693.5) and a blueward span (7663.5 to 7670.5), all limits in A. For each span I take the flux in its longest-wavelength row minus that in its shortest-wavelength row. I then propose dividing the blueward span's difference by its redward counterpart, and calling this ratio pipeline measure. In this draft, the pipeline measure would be -1.5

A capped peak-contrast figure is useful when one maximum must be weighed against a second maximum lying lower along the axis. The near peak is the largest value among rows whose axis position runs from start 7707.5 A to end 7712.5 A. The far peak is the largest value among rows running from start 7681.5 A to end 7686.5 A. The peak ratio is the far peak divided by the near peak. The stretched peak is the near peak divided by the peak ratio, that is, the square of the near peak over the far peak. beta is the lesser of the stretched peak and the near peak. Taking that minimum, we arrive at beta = 9.249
